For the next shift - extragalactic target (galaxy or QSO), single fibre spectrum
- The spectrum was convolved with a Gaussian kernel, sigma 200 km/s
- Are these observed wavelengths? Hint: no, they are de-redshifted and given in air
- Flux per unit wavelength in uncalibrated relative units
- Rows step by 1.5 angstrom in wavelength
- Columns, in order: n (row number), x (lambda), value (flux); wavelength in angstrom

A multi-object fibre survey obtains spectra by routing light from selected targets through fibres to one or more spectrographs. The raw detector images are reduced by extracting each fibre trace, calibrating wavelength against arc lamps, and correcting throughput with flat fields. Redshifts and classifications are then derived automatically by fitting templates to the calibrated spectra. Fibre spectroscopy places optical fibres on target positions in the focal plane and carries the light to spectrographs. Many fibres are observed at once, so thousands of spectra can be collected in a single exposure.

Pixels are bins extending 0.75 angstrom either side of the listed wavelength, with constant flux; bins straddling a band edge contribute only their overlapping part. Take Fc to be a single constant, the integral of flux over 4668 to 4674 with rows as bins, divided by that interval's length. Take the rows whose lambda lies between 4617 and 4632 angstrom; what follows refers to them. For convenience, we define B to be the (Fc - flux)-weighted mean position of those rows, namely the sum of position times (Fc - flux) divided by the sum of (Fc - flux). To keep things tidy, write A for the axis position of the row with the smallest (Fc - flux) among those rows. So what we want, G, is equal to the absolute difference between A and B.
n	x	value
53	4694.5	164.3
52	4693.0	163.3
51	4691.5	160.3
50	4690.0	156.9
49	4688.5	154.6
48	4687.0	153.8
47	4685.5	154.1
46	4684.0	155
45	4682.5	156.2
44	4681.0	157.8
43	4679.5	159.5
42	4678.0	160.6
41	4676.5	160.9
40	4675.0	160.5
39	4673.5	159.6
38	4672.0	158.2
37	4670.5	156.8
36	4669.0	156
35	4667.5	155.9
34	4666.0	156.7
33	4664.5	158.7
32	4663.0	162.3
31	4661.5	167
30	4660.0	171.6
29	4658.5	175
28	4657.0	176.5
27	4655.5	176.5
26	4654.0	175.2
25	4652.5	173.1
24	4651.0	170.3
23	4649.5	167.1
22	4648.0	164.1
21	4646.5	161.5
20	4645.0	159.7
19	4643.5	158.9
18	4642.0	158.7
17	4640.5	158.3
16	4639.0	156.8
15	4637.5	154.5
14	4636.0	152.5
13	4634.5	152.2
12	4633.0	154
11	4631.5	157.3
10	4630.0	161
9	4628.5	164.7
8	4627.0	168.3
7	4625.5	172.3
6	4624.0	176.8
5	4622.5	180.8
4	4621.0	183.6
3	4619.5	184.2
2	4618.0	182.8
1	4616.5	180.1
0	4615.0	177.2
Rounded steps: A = 4619.5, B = 4622.2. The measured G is 2.7 angstrom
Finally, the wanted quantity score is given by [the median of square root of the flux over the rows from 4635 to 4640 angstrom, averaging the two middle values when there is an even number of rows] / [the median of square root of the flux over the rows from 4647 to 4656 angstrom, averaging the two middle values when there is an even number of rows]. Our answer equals 0.95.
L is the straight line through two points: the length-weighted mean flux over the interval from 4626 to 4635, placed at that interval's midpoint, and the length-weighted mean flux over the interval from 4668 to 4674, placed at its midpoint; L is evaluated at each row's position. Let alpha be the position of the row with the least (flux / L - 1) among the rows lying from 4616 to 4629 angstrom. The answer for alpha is 4628.5 angstrom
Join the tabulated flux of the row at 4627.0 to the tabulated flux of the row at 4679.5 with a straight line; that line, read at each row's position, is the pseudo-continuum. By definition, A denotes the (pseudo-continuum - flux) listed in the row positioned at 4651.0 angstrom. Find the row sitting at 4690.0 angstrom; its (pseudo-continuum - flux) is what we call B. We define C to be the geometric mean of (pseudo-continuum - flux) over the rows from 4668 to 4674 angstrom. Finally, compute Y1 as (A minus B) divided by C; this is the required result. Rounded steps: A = -6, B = 0.8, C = 2.7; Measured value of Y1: -2.6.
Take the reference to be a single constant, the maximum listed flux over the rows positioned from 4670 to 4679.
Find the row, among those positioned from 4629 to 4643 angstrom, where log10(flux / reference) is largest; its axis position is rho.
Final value 4630.0 angstrom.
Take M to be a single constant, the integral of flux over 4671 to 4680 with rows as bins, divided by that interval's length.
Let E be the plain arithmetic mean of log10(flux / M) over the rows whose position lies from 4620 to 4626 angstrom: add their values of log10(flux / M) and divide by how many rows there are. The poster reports 0.048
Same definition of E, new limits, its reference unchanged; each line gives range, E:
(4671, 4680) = 0.000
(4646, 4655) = 0.023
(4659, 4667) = 0.009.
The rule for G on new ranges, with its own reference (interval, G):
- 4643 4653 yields 2.5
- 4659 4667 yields 1.0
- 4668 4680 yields 1.0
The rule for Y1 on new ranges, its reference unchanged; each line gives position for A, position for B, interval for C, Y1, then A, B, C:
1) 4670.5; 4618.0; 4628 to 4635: 2.0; 4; -13.0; 8.6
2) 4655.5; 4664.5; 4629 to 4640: -1.5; -13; 3.3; 11.2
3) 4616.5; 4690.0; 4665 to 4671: -2.2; -10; 0.8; 5.0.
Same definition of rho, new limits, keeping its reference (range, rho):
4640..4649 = 4648.0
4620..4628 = 4621.0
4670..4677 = 4676.5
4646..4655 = 4654.0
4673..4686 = 4676.5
